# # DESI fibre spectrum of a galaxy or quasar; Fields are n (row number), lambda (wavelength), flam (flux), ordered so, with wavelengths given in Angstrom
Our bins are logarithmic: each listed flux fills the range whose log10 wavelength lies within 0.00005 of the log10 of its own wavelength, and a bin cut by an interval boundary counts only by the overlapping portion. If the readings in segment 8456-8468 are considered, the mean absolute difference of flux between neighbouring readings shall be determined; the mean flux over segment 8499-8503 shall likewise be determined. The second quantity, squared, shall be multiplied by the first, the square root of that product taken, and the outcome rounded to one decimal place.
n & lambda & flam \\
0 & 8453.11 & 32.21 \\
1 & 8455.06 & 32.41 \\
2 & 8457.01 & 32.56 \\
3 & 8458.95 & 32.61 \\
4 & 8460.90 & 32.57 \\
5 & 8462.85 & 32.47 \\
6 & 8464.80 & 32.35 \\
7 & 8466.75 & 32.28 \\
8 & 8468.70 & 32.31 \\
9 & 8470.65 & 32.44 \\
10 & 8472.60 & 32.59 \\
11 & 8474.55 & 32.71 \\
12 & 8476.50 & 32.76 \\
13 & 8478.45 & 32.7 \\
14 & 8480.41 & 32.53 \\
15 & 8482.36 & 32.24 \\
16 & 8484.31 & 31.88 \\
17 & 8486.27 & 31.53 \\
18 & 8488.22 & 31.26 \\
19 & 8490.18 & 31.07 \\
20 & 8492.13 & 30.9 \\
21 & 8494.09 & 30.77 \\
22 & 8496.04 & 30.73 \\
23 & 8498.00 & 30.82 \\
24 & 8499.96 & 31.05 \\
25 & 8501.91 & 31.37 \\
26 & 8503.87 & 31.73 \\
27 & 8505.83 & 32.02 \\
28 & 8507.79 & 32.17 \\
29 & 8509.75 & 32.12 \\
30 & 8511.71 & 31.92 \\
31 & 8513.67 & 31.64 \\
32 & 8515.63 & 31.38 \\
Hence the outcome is 8.6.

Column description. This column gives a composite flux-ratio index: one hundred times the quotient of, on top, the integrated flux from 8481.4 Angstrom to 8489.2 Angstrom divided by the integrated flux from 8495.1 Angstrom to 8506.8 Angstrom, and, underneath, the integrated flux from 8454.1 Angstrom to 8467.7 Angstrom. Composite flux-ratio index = 0.15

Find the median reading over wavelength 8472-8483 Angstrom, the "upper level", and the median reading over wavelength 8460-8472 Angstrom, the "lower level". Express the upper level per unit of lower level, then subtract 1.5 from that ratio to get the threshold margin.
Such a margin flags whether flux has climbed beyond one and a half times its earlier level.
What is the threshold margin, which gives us -0.49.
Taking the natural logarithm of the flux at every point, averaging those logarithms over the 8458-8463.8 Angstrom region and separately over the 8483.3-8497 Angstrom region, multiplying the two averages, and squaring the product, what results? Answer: 143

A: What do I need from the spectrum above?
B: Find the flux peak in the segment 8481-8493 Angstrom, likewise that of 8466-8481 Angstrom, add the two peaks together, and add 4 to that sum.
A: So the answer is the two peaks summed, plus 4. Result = 69.0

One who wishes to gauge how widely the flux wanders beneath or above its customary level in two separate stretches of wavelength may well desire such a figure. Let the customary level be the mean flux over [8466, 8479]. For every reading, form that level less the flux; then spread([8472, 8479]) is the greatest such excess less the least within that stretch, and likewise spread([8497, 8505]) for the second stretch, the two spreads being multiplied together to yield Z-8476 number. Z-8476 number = 0.15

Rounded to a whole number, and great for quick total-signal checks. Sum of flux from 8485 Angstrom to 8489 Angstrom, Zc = 63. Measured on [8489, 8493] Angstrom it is 62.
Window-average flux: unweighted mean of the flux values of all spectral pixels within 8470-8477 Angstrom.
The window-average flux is 32.6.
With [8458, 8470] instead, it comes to 32.4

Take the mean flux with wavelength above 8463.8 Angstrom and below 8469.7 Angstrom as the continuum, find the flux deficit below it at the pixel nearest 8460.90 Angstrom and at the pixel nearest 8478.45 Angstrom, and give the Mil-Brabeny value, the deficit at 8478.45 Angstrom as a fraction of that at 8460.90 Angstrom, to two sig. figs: 1.5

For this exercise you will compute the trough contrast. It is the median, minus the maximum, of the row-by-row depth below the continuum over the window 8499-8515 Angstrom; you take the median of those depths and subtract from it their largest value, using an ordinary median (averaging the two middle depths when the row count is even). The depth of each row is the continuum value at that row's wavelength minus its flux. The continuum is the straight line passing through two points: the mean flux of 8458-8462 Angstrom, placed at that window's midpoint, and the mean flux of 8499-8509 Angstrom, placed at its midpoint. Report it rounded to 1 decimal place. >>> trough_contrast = -1.0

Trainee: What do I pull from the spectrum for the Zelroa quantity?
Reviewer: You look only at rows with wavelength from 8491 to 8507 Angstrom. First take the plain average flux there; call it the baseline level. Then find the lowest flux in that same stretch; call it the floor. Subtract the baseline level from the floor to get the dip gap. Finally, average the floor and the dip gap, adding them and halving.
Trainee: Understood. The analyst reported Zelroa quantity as 15.1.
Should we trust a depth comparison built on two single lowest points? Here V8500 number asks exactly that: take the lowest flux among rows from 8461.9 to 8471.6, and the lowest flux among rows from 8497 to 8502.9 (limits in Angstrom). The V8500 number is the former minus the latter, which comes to 1.5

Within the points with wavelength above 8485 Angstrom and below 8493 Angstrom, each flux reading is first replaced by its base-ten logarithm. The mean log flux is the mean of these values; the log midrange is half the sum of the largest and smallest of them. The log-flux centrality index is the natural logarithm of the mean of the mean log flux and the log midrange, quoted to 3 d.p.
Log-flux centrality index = 0.402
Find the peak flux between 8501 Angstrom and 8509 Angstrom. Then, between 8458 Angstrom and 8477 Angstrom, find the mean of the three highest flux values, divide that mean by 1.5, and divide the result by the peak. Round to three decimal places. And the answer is 0.678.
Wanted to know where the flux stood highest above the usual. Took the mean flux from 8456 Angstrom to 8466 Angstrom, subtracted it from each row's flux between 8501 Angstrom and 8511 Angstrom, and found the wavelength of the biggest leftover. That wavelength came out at 8507.79 Angstrom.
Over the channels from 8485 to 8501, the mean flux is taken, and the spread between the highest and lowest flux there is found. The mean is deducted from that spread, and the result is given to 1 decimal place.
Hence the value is -30.2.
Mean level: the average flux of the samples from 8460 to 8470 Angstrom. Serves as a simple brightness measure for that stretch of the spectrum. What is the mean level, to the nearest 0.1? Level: 32.4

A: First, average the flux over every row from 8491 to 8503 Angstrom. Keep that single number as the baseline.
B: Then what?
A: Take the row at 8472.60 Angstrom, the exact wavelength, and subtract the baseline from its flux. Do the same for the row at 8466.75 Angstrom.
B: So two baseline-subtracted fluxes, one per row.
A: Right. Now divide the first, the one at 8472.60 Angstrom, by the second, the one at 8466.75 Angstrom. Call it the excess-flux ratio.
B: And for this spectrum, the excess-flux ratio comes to 1.2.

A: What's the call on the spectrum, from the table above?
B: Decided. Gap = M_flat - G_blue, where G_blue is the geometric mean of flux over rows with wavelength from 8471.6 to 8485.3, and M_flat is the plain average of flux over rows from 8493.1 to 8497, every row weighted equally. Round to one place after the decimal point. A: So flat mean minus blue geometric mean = -1.7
